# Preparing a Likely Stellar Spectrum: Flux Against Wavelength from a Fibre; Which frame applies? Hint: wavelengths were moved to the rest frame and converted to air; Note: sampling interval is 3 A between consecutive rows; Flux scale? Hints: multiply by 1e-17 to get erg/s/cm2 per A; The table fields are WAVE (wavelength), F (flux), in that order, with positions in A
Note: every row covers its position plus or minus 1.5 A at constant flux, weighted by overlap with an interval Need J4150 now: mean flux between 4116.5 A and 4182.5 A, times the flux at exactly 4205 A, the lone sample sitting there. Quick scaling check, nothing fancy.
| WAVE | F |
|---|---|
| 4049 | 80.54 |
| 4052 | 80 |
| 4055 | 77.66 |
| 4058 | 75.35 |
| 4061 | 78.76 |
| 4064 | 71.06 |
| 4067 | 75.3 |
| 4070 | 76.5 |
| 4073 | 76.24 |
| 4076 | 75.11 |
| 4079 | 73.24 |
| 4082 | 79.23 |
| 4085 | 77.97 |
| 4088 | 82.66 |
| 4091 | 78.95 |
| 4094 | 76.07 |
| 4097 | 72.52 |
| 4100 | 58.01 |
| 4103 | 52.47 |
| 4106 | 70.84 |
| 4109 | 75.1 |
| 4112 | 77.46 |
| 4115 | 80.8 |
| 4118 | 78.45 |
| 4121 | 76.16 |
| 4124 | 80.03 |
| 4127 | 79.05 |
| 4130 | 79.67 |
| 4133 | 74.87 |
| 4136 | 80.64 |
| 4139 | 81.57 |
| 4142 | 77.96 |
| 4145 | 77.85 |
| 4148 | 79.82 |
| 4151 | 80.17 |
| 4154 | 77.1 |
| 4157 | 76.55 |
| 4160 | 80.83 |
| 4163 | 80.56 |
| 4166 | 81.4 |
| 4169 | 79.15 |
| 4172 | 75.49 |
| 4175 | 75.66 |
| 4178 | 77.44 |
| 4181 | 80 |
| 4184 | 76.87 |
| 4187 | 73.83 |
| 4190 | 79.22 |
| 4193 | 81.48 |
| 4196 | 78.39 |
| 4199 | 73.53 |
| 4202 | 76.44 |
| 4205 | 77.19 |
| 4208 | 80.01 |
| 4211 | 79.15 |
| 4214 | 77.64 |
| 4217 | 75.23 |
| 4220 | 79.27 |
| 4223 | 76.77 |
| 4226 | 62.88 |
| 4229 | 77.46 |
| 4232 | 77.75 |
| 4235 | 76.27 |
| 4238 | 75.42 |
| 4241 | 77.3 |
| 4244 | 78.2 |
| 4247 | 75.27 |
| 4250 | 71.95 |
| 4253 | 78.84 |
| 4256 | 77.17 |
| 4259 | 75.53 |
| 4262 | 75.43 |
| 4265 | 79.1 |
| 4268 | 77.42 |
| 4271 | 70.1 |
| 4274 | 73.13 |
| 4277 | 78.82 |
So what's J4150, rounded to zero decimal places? 6071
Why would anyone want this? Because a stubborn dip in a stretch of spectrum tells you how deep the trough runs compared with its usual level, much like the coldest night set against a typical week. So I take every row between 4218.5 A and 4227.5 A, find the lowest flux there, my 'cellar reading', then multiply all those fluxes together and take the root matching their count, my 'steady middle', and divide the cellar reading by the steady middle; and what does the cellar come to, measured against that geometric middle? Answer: 0.866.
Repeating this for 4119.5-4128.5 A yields 0.971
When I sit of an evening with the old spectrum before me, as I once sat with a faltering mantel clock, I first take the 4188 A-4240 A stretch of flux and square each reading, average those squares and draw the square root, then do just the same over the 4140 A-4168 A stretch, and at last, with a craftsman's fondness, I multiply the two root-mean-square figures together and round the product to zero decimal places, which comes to 6080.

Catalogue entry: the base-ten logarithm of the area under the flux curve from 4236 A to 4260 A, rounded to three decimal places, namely 3.262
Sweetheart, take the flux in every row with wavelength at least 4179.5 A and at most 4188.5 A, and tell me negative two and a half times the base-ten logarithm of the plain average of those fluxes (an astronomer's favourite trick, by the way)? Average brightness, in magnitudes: -4.71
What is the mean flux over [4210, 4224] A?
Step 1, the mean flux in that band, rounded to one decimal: 77.6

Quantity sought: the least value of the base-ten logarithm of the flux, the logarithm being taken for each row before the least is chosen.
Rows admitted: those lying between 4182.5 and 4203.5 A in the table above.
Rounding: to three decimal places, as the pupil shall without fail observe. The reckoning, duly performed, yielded 1.866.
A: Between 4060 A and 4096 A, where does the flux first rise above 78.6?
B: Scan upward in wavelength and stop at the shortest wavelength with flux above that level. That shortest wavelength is 4061 A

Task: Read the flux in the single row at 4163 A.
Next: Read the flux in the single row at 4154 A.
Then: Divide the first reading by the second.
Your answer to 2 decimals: 1.04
